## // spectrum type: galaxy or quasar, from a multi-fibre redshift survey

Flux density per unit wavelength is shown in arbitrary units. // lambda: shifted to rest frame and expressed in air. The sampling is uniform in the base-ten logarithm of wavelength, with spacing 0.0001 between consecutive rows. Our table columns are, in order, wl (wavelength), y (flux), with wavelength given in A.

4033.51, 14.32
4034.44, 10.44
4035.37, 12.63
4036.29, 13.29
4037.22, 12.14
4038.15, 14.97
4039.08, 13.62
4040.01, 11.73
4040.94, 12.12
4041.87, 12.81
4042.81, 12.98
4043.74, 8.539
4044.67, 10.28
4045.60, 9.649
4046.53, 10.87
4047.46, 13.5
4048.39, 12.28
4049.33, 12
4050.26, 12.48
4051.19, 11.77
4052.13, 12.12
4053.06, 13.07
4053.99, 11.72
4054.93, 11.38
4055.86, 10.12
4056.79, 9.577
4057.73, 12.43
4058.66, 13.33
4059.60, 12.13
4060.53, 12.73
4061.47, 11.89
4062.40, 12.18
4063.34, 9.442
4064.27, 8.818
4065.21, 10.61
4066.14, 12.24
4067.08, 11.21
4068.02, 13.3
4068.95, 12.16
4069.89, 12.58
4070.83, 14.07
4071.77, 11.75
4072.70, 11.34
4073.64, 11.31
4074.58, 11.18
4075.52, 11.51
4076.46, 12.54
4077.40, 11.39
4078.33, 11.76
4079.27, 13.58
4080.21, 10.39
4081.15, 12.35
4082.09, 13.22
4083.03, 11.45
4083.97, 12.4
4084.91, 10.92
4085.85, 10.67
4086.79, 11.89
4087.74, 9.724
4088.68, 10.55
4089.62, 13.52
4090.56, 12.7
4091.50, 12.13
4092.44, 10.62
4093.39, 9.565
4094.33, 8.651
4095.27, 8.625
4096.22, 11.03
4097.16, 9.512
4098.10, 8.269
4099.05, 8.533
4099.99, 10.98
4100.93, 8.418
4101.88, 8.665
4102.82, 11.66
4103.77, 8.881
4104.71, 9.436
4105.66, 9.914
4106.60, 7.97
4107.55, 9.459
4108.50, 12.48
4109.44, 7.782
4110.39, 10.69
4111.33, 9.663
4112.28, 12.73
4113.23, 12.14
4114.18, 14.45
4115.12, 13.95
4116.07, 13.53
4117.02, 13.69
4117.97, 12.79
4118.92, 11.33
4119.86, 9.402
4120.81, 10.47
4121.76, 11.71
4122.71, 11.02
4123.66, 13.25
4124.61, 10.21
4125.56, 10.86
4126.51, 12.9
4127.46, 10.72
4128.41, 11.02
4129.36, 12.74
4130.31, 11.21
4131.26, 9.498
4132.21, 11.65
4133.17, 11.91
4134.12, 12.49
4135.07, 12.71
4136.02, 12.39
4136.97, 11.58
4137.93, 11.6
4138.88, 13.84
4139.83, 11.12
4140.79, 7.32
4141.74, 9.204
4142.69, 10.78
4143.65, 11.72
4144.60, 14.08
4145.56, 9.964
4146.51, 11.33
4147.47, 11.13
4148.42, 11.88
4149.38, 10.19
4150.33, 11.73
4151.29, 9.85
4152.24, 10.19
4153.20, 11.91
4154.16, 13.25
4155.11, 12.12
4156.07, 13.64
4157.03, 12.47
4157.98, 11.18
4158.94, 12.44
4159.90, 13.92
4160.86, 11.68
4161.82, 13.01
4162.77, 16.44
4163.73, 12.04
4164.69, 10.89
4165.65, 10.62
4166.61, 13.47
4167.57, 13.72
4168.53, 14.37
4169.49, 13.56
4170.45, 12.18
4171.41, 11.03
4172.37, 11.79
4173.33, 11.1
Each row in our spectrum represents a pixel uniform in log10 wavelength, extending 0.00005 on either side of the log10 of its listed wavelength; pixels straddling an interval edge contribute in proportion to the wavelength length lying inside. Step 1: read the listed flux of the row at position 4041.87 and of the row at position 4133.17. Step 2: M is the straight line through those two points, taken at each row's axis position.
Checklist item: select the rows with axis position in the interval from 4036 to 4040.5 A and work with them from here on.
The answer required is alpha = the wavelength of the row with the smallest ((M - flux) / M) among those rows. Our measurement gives 4038.15 A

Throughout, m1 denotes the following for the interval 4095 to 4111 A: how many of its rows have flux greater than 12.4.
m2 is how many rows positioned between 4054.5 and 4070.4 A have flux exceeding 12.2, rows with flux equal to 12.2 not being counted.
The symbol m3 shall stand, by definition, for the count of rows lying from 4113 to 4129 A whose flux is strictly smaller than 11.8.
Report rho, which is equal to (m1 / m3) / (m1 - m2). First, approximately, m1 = 1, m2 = 6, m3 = 9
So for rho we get 0.0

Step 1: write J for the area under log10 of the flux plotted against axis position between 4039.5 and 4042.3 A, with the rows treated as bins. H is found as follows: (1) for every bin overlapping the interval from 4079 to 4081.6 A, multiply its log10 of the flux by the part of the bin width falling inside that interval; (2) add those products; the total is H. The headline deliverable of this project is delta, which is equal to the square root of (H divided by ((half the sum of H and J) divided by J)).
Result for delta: 1.71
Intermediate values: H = 2.80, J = 3.05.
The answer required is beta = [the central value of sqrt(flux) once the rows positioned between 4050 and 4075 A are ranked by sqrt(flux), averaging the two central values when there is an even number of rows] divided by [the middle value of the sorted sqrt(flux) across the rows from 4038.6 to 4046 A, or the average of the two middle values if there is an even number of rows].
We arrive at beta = 1.00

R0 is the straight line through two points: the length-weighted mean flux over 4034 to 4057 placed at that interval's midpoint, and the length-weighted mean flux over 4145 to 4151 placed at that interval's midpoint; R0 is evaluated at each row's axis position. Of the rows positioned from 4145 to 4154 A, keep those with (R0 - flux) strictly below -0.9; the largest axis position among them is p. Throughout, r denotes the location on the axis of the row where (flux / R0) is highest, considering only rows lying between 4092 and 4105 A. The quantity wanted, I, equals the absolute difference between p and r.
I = 50.4 A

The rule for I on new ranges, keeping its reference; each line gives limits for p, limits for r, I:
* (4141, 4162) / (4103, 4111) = 53.3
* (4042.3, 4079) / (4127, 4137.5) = 58.6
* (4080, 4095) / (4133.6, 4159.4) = 54.0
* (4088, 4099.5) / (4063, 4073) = 19.7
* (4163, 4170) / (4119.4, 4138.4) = 45.8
